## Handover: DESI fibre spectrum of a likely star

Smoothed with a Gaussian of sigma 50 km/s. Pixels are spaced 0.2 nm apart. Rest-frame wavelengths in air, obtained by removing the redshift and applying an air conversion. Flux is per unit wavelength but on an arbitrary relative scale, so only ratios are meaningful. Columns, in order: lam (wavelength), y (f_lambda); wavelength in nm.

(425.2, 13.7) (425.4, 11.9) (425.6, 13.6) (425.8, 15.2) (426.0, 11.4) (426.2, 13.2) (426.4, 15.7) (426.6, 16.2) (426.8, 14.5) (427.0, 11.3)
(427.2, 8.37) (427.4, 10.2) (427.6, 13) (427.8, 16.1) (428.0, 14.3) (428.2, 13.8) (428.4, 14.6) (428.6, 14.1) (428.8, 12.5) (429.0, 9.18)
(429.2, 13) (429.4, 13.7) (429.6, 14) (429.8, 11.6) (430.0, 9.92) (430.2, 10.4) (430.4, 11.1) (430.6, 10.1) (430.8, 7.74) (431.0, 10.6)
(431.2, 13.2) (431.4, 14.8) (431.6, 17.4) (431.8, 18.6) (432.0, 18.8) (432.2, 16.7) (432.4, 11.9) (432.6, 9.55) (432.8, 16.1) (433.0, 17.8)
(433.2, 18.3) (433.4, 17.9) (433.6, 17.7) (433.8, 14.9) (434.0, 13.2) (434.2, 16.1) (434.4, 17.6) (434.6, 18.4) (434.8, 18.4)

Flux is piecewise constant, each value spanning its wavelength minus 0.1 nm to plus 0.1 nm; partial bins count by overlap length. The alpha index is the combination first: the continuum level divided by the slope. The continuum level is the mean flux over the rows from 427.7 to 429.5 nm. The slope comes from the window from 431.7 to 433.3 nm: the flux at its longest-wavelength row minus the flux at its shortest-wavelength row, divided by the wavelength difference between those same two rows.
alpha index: -63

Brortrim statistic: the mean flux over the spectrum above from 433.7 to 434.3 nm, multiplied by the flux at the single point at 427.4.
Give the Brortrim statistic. 150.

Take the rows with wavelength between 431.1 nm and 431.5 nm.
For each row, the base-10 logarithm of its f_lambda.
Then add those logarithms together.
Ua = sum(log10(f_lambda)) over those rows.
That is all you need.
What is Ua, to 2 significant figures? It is 2.3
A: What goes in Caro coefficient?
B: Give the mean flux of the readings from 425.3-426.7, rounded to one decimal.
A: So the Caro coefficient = 13.9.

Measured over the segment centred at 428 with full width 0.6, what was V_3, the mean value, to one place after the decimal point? 14.7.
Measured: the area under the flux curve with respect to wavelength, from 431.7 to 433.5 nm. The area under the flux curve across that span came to 29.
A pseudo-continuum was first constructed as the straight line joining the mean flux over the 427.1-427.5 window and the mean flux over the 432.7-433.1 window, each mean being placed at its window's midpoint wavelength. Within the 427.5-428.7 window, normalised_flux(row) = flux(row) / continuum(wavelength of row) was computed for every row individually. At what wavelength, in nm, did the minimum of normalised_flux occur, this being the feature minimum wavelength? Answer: 428.6 nm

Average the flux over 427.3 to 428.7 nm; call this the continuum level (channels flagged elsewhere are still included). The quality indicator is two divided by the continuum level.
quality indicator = 0.146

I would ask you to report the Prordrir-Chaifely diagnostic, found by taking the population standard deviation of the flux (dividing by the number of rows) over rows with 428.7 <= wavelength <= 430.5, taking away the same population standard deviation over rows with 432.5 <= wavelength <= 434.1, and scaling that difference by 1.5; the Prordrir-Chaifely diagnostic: -2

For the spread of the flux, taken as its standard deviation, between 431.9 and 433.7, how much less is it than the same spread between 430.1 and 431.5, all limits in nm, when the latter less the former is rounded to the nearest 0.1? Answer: -0.9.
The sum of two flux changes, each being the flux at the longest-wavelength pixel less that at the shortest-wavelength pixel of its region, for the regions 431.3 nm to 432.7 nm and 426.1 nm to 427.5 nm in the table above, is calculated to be -8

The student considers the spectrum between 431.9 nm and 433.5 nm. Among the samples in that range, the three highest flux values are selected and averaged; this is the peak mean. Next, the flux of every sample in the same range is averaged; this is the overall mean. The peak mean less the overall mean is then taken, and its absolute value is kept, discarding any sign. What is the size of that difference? 2.5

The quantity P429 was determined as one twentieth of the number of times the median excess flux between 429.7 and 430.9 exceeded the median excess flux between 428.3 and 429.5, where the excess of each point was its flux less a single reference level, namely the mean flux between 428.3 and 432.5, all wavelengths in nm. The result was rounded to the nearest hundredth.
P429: -0.46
